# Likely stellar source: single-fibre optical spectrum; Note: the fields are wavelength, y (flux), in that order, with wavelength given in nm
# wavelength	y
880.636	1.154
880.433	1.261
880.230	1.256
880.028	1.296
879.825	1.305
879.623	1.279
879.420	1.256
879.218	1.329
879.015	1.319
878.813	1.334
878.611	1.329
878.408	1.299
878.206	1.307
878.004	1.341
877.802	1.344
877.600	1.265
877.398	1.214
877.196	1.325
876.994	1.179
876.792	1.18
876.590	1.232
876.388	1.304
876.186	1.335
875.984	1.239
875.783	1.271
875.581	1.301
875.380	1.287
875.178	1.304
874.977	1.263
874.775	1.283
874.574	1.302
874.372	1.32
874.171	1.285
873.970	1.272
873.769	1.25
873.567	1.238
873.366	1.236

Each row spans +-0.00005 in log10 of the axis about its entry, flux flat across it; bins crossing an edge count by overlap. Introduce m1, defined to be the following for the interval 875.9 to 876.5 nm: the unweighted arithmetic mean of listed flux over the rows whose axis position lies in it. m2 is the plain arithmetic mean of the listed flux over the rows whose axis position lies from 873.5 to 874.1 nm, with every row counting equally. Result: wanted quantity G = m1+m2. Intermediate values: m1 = 1.29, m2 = 1.25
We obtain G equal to 2.55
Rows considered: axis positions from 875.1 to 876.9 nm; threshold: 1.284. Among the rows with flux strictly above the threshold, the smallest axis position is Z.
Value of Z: 875.178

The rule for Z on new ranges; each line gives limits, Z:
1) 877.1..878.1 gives 877.196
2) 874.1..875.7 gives 874.171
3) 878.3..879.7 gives 878.408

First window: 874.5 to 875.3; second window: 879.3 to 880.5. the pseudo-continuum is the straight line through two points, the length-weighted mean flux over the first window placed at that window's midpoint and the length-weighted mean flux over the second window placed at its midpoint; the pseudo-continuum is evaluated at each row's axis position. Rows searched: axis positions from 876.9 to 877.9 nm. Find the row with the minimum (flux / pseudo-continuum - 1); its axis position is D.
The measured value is 876.994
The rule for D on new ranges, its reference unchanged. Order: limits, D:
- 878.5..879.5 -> 879.420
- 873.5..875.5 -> 873.567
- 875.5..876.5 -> 875.984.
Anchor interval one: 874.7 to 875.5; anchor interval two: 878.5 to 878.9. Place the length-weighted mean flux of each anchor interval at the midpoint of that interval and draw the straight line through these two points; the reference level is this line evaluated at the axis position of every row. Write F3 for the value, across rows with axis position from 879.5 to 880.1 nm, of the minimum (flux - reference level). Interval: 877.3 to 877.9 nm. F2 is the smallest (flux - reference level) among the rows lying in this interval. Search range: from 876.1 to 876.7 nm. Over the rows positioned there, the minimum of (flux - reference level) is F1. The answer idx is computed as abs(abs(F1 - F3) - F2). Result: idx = 0.109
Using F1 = -0.071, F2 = -0.10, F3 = -0.062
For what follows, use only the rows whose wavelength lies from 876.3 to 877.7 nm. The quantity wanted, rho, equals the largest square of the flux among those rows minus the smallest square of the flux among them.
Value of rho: 0.37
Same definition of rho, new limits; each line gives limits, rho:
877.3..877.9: 0.33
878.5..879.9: 0.20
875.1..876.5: 0.25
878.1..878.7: 0.08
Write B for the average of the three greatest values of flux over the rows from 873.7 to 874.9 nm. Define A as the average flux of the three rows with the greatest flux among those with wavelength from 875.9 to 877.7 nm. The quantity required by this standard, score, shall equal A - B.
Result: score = 0.019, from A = 1.32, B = 1.302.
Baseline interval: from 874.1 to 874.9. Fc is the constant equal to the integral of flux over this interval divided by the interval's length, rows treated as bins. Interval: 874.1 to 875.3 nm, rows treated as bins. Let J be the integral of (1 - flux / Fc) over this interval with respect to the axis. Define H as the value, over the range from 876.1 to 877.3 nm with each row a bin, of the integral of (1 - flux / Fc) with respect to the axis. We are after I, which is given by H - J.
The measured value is 0.032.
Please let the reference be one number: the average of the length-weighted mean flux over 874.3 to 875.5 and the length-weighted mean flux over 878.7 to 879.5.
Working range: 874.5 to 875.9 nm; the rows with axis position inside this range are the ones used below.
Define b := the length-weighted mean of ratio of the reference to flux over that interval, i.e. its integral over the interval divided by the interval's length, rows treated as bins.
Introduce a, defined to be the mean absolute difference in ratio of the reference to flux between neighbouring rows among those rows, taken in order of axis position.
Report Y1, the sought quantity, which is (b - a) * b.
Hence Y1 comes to 1.01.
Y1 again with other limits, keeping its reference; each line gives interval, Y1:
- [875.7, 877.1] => 1.05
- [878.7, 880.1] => 0.98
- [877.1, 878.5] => 0.97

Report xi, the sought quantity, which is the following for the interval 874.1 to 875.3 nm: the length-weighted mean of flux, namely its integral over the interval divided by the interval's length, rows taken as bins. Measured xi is 1.29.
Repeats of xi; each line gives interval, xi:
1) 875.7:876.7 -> 1.28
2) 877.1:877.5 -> 1.27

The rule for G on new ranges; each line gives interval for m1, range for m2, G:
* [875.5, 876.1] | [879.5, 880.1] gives 2.56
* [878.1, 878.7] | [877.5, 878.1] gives 2.63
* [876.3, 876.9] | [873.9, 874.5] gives 2.53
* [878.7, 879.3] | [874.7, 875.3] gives 2.61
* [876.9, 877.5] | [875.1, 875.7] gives 2.54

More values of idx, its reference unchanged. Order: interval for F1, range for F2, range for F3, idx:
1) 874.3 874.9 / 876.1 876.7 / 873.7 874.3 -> 0.092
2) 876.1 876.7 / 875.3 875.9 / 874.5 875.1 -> 0.073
